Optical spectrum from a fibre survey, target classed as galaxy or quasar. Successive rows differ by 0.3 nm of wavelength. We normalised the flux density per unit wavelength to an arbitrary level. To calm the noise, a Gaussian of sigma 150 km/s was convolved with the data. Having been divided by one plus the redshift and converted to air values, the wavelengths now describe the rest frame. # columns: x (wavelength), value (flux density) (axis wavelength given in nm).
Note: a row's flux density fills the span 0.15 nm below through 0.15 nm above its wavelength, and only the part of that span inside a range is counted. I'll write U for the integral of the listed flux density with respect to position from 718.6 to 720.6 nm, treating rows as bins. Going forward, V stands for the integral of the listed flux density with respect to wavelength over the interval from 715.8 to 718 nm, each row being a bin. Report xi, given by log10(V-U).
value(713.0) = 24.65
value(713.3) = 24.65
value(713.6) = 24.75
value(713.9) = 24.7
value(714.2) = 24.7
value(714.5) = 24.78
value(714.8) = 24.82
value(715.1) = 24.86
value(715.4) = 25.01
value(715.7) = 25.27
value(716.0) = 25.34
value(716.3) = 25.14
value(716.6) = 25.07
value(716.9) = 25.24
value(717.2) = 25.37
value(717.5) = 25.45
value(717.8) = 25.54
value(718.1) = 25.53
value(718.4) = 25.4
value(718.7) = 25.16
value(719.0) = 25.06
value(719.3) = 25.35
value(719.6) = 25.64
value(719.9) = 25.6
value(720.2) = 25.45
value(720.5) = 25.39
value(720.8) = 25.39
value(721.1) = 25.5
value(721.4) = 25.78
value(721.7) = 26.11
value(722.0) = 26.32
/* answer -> 0.69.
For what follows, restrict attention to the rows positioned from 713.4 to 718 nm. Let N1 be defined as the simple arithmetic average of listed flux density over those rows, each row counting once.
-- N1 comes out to 25.1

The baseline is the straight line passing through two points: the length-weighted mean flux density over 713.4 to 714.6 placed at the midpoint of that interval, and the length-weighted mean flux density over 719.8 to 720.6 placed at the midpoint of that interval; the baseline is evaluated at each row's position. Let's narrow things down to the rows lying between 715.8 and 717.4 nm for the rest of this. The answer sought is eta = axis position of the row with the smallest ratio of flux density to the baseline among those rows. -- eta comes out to 716.6 nm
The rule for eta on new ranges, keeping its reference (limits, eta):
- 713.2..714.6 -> 714.2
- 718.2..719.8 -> 719.0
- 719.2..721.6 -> 720.8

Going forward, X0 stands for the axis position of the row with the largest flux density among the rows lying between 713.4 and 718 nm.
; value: 717.8 nm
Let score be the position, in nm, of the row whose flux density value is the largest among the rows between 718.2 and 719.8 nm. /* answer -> 719.6 nm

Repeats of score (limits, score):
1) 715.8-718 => 717.8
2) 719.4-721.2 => 719.6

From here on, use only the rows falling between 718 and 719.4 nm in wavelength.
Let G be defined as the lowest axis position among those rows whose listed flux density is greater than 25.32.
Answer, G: 718.1 nm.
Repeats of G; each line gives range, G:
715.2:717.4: 716.0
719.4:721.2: 719.6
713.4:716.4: 716.0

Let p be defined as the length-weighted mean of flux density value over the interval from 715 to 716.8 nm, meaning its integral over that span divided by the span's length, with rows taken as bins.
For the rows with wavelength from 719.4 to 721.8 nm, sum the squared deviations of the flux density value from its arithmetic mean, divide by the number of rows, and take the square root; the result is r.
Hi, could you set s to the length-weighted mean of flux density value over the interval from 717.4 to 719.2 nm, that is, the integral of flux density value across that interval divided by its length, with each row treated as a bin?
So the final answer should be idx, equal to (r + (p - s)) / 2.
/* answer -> 0.00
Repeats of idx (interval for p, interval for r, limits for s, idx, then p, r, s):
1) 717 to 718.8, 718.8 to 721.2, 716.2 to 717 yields 0.22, 25.4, 0.167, 25.1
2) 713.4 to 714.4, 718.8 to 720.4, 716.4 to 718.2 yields -0.22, 24.7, 0.208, 25.4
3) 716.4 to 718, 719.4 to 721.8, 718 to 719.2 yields 0.14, 25.3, 0.228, 25.3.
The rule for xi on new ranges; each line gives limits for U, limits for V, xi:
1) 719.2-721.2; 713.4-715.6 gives 0.56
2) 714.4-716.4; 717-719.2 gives 0.76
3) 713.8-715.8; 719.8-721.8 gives 0.16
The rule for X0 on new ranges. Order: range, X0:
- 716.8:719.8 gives 719.6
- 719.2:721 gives 719.6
